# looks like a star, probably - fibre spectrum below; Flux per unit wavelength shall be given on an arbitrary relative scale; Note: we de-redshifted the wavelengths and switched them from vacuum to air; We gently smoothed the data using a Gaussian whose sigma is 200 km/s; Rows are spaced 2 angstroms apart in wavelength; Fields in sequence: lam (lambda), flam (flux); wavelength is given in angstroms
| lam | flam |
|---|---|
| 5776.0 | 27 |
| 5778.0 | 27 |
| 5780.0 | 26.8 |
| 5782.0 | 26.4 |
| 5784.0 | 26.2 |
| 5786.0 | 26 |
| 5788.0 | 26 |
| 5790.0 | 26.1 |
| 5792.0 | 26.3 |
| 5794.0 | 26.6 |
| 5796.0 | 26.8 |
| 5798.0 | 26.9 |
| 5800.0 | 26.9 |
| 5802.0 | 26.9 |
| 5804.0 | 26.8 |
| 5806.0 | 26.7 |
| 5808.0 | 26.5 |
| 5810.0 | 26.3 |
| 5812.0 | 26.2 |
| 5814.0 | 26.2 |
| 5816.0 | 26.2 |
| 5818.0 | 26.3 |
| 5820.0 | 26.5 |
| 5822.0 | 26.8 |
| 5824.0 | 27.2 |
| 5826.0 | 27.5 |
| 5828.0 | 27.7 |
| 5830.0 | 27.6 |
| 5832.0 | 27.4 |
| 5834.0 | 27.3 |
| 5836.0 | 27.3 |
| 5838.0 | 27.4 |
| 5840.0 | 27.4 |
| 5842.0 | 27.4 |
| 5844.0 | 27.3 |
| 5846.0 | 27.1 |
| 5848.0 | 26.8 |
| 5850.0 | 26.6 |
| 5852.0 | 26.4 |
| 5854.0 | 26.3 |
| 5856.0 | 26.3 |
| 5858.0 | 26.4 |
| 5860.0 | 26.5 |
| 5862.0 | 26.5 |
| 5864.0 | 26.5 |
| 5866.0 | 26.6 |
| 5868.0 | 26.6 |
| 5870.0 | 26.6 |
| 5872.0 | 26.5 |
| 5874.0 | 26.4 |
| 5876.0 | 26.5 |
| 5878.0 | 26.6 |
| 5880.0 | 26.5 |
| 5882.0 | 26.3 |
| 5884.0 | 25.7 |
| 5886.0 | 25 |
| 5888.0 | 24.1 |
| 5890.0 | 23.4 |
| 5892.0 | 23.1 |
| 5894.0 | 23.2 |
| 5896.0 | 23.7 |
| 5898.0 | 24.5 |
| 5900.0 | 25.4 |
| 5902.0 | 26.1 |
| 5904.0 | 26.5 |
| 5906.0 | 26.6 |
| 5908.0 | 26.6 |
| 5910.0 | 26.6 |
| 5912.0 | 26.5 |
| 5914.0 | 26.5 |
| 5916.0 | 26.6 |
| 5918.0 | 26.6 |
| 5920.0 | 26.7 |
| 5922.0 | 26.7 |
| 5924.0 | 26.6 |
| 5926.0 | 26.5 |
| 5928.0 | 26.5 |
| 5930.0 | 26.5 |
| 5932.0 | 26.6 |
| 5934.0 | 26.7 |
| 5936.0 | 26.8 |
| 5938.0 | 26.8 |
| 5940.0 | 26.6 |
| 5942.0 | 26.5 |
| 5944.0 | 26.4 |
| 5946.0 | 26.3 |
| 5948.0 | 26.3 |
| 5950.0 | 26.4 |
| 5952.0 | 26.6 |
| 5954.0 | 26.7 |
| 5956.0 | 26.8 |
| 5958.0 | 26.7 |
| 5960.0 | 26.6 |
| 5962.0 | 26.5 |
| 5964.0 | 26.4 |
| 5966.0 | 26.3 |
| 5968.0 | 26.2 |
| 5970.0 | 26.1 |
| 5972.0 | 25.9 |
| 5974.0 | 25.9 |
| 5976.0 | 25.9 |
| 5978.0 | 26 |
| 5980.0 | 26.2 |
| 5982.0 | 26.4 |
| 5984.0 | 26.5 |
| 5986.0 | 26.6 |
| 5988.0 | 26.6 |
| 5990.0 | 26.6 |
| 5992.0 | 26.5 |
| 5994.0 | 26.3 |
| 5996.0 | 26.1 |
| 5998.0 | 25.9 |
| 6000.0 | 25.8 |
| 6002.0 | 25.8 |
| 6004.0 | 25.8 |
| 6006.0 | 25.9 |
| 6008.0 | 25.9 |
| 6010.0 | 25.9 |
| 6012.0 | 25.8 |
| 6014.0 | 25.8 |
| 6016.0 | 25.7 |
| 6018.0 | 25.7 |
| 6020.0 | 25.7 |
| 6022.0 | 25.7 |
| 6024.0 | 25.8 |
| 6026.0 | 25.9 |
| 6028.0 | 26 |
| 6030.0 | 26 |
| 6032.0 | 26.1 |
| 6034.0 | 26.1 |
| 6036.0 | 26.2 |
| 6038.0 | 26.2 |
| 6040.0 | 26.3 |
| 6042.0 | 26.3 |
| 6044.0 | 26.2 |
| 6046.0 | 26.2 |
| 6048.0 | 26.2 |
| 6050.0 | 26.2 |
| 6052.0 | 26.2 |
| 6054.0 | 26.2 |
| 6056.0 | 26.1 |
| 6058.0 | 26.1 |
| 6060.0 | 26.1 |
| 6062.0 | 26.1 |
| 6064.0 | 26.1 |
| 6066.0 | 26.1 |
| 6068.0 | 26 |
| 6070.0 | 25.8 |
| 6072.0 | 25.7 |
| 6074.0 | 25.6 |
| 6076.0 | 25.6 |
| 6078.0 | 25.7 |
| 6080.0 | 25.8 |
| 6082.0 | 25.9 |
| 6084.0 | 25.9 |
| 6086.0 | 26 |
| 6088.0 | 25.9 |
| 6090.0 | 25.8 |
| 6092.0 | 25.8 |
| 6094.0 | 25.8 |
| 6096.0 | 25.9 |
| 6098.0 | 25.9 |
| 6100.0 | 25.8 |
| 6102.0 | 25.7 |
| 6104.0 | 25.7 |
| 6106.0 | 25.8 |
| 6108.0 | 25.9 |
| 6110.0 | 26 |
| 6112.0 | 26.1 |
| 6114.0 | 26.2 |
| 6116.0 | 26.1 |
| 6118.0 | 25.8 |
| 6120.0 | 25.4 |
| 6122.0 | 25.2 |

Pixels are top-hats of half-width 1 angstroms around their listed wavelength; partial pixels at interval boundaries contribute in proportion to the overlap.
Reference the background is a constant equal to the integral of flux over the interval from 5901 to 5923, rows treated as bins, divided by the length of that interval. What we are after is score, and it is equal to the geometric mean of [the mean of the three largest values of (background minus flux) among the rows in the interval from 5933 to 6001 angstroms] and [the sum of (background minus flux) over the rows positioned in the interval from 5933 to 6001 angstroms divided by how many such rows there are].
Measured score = 0.3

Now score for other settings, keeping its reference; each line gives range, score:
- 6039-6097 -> 0.7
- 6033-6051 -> 0.4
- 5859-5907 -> 1.7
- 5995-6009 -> 0.7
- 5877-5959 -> 1.3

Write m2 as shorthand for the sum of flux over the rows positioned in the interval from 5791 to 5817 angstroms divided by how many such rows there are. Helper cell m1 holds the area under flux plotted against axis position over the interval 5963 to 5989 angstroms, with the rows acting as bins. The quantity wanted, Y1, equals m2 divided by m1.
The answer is 0.0389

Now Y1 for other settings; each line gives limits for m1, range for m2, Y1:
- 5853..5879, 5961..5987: 0.0381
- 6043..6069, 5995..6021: 0.0380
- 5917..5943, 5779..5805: 0.0383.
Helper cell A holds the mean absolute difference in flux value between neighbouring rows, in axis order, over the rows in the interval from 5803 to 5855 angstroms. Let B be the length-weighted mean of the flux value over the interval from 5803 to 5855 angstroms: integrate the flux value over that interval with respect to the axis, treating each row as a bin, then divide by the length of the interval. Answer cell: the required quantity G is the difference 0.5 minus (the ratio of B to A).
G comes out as -181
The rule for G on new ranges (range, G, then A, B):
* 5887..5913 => -65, 0.38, 25.1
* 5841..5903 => -93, 0.28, 25.9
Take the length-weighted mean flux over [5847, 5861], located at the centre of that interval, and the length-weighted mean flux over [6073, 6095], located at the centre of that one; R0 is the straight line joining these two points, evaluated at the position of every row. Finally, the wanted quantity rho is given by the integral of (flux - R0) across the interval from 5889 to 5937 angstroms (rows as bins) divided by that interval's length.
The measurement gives -0.40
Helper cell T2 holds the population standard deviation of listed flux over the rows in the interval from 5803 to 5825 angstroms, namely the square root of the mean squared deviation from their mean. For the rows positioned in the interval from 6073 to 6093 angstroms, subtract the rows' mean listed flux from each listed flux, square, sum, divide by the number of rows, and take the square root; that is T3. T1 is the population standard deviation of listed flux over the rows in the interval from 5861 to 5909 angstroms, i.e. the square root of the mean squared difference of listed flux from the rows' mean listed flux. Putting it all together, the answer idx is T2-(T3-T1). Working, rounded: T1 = 1.23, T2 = 0.31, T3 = 0.13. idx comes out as 1.4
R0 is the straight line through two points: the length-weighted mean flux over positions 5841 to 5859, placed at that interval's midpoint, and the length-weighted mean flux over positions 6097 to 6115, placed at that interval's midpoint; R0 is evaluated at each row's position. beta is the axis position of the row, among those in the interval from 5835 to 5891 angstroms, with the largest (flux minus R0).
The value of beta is 5842.0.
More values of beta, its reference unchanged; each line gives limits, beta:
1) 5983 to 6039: 5990.0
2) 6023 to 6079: 6042.0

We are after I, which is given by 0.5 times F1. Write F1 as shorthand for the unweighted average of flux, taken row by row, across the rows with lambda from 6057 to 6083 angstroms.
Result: 12.9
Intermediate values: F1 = 25.9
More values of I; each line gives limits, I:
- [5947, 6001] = 13.2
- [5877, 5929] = 12.9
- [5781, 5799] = 13.2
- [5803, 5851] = 13.5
